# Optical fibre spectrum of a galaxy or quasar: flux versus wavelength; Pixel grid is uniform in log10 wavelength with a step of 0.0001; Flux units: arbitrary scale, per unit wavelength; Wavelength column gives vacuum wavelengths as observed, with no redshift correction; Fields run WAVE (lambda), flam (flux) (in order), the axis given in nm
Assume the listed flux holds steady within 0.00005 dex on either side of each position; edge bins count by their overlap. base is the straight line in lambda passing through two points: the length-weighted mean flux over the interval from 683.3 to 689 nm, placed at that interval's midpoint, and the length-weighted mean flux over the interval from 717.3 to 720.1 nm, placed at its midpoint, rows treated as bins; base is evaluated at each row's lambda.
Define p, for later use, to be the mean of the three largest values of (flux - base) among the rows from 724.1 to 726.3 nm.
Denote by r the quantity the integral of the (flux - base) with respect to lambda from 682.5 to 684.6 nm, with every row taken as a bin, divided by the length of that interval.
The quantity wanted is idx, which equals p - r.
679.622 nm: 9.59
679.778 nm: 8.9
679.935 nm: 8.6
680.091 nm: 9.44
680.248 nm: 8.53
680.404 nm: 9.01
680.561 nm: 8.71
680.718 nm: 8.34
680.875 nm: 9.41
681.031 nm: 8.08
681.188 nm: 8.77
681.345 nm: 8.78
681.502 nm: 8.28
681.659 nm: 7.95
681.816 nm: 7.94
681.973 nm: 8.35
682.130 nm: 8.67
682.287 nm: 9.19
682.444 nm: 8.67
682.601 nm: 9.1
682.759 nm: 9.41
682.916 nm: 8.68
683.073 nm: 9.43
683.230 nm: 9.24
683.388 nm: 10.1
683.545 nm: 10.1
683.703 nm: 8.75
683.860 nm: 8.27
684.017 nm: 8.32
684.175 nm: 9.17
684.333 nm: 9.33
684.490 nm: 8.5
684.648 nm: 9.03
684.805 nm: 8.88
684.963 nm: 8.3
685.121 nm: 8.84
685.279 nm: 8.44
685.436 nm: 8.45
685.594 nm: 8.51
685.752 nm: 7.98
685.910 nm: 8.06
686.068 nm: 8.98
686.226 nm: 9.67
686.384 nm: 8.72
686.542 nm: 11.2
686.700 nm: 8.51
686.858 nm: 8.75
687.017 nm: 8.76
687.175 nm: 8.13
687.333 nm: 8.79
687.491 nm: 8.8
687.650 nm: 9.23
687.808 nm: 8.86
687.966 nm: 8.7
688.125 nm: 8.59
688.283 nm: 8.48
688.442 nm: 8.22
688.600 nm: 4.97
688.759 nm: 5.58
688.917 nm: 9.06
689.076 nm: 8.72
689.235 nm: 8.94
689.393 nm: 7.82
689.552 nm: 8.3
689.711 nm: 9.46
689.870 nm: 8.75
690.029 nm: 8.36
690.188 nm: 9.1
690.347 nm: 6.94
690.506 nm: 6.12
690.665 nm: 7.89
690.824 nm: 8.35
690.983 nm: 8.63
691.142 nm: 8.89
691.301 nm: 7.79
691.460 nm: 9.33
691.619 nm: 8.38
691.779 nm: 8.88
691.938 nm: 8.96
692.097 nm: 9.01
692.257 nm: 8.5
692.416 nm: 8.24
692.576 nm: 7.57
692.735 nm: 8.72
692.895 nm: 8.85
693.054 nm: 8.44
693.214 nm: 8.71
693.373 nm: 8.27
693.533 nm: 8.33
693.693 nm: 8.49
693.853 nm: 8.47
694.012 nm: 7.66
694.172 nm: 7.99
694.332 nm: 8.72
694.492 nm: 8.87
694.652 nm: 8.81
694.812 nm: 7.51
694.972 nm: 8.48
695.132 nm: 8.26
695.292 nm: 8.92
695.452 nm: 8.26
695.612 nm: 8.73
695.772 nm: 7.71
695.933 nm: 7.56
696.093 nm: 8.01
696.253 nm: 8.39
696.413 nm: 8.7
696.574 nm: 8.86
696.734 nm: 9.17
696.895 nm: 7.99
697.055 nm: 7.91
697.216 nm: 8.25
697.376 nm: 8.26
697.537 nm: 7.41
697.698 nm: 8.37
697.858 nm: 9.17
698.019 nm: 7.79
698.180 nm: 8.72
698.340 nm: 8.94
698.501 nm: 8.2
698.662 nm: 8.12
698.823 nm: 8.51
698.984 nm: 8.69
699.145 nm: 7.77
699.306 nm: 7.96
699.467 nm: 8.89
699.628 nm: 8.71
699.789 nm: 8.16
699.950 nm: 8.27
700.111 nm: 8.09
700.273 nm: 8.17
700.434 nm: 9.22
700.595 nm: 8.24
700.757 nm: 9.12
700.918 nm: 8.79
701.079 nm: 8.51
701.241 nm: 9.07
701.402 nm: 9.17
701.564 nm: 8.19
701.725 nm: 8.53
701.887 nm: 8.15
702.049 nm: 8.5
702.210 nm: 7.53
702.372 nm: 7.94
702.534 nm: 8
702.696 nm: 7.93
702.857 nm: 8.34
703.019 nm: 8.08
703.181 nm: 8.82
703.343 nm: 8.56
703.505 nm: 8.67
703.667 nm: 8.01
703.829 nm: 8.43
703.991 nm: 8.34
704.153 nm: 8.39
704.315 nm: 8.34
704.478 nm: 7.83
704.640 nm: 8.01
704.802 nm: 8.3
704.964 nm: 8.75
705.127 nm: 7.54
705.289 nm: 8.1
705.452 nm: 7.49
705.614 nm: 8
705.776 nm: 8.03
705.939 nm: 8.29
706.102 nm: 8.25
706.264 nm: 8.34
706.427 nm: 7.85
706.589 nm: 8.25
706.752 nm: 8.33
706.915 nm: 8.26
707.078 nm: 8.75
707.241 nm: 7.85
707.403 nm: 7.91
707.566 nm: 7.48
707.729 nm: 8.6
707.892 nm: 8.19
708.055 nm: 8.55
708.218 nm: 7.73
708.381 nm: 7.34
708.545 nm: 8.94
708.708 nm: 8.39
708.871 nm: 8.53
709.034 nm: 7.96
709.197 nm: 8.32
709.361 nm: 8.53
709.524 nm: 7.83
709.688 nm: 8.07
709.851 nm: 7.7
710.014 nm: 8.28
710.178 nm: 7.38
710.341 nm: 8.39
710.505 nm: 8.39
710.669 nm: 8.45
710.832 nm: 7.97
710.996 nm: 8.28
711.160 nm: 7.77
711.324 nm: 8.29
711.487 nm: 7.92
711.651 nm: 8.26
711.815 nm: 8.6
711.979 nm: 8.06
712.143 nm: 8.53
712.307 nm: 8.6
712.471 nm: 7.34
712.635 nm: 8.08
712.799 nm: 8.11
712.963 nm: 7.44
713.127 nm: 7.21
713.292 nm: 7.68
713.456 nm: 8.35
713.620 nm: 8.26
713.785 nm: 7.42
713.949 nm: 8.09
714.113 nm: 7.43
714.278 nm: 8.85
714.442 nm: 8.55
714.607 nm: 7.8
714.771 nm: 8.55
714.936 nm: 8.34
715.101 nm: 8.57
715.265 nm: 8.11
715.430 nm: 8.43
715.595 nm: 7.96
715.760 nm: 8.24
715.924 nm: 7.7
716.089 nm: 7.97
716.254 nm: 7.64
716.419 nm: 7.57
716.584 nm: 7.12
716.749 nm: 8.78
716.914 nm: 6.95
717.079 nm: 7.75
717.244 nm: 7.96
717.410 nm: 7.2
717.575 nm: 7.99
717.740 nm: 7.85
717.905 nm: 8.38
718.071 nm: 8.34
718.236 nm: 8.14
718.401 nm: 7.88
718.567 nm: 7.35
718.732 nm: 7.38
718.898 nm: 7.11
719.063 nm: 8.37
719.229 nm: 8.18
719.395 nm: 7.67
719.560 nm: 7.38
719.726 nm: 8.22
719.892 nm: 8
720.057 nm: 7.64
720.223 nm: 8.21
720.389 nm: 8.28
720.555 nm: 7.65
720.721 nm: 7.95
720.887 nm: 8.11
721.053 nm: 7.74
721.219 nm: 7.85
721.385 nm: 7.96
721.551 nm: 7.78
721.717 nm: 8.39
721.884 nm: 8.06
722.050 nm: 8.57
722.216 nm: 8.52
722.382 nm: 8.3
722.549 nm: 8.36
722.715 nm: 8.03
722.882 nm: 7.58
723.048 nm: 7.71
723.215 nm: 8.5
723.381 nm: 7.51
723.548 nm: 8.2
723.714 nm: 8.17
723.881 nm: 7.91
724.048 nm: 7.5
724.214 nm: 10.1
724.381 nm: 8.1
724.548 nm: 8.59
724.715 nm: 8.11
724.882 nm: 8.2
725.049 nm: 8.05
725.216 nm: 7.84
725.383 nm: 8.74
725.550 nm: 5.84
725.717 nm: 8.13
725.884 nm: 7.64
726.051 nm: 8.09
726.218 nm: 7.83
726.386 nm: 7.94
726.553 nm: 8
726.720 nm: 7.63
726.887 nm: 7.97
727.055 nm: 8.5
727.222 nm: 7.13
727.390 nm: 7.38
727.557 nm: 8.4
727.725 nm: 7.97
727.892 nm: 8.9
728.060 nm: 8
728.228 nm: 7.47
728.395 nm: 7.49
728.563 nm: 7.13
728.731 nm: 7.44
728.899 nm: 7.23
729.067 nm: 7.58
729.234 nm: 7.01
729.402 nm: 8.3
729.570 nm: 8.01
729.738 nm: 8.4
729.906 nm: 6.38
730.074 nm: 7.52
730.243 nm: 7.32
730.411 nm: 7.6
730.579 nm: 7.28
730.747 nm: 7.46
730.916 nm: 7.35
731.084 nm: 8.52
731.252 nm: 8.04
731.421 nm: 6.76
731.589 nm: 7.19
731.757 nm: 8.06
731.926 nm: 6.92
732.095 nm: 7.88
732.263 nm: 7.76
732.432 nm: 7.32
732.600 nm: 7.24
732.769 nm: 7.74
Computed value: 1.06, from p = 1.5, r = 0.40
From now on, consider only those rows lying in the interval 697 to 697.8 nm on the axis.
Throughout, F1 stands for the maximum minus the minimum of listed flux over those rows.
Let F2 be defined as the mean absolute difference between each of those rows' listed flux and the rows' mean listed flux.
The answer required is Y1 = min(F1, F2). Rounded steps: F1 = 0.96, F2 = 0.30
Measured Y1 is 0.30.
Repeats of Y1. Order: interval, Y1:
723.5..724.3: 0.69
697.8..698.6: 0.46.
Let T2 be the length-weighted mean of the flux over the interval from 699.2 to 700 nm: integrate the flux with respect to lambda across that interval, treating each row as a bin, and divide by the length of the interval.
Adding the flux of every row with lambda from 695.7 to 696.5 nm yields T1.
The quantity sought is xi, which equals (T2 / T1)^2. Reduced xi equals 0.043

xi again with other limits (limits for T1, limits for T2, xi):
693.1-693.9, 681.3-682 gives 0.038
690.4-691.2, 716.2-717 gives 0.036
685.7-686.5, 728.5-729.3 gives 0.028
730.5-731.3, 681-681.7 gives 0.047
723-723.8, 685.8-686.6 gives 0.053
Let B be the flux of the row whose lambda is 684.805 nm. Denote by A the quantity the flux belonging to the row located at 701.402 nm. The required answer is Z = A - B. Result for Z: 0.3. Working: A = 9.17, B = 8.88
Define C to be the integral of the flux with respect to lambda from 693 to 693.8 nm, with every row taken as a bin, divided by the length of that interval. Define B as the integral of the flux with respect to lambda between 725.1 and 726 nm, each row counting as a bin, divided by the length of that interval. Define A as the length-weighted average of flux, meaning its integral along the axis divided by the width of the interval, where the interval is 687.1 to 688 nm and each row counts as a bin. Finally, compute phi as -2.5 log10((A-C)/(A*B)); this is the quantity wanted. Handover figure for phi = 5.8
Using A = 8.8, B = 7.7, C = 8.44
